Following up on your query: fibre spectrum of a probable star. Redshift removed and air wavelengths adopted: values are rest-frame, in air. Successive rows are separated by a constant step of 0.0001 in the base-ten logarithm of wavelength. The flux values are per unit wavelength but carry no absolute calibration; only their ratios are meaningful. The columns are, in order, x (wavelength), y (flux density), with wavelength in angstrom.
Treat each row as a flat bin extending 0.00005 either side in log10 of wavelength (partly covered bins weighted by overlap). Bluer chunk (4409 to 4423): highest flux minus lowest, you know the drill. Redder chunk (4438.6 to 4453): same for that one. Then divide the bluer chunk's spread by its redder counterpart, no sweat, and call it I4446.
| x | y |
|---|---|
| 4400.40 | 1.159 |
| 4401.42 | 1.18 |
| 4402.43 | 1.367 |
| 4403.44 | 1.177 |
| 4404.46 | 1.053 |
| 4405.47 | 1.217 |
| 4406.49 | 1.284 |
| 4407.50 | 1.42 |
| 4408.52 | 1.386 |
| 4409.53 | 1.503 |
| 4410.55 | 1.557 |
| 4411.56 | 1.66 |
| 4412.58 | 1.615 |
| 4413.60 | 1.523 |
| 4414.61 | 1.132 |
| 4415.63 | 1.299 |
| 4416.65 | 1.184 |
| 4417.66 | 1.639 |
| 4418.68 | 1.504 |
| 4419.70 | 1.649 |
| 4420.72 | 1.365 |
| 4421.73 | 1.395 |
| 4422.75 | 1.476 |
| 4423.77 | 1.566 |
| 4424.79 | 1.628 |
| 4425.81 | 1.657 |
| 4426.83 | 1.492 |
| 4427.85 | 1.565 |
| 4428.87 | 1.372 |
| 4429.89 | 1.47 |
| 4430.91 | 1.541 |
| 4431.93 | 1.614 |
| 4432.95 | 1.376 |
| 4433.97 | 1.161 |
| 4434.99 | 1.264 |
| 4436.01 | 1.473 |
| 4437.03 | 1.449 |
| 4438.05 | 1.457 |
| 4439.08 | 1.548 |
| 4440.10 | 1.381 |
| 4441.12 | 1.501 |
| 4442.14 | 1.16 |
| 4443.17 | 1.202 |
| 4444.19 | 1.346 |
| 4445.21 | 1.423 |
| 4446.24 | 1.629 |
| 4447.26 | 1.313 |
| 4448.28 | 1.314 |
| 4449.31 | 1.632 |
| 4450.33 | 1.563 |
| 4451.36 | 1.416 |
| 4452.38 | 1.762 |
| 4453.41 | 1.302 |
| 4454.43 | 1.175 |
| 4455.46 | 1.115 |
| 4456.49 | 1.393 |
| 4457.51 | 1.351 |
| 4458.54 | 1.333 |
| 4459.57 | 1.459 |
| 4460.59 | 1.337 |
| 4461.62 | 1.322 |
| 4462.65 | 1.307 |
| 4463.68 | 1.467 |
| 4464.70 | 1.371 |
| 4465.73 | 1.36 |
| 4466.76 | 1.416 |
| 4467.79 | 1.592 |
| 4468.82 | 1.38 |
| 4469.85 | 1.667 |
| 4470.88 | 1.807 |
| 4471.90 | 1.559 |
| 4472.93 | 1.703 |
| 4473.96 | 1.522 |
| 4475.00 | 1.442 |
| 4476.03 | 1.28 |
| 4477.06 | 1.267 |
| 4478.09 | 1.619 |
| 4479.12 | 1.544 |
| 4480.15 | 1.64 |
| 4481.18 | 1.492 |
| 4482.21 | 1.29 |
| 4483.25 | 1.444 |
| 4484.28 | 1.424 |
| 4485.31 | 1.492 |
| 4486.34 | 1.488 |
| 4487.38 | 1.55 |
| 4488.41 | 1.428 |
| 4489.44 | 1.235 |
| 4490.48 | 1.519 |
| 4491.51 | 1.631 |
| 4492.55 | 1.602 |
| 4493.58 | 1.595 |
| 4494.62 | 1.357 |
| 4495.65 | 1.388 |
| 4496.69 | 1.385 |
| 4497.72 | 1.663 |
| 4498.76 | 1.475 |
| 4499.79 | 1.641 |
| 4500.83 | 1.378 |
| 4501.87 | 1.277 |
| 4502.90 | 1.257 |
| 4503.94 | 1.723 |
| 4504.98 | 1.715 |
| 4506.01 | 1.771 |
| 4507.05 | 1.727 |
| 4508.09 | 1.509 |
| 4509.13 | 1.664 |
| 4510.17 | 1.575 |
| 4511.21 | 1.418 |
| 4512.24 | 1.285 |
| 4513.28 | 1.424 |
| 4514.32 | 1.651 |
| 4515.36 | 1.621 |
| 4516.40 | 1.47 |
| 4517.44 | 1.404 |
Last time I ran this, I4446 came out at 0.88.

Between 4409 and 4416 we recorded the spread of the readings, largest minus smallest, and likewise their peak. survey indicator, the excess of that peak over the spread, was 1.13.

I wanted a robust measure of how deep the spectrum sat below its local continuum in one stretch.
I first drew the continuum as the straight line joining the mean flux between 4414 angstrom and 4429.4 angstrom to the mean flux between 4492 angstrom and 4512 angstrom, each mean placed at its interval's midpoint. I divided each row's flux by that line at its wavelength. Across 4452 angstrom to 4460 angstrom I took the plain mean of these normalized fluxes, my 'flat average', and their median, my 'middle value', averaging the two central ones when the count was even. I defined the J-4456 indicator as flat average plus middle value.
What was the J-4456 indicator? 1.81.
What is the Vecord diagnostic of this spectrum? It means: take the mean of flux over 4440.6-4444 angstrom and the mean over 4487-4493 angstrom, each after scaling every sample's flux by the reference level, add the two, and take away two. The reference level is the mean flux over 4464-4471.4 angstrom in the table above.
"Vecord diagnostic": -0.16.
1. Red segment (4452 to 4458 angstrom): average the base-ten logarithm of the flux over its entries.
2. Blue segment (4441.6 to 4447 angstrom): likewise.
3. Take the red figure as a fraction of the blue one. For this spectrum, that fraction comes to 1.0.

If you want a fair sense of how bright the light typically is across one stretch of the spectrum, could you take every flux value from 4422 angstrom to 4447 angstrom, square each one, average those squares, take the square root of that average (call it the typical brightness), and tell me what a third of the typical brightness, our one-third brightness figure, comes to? 0.485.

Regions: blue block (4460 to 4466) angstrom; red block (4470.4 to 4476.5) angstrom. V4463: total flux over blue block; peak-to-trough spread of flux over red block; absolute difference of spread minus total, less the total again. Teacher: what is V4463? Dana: -0.53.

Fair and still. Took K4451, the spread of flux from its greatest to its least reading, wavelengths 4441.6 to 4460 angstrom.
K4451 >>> 0.65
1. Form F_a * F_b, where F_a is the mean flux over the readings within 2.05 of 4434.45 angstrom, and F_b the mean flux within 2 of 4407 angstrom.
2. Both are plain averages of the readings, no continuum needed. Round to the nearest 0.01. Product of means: 1.75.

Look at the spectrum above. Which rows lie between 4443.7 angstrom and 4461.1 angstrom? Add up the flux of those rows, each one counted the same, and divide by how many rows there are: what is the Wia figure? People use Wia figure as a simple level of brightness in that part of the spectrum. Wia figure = 1.40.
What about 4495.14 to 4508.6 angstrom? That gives 1.53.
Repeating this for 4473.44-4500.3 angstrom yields 1.48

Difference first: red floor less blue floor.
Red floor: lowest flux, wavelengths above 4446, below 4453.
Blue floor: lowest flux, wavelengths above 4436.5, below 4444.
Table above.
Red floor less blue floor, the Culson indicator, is 0.15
